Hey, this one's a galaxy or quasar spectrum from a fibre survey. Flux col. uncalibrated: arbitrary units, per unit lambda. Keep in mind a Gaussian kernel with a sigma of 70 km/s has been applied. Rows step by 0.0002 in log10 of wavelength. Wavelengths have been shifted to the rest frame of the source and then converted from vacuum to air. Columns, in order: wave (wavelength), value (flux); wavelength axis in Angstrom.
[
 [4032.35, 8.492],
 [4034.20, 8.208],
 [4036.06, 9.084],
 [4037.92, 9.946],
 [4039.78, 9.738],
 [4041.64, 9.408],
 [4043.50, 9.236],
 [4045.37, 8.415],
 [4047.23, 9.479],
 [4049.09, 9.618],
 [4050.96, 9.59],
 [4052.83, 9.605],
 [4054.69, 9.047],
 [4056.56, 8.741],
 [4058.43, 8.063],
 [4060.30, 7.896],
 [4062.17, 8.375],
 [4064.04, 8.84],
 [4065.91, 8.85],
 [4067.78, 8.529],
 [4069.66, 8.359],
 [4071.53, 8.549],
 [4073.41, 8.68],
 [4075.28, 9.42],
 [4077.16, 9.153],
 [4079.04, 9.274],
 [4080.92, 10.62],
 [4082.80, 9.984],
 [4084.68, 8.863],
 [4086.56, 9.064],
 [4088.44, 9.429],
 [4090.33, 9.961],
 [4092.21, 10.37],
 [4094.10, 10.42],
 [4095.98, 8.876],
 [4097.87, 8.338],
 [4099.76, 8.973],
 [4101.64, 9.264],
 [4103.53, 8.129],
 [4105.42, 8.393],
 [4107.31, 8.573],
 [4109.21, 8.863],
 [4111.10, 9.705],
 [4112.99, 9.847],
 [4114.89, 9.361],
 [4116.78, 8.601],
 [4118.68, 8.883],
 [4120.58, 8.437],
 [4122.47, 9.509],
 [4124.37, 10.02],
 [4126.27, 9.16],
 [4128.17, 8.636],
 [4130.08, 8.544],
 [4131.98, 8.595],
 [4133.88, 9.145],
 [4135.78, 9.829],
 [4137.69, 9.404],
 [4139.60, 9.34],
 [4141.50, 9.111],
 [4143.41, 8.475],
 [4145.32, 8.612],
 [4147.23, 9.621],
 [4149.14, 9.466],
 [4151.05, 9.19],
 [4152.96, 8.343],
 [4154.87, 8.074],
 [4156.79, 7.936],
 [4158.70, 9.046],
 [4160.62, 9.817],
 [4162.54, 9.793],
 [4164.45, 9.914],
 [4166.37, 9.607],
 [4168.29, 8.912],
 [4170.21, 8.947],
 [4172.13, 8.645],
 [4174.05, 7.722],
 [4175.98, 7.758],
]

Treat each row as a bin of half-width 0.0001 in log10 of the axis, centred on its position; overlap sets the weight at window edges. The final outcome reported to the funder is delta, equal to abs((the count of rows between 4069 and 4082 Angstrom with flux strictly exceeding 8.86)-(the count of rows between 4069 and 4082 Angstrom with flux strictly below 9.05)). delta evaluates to 1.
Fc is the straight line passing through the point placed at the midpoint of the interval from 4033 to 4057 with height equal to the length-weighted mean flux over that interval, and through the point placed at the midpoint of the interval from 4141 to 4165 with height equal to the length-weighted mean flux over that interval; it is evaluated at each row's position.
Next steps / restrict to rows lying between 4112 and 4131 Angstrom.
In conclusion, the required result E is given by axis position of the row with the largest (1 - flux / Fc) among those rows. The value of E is 4120.58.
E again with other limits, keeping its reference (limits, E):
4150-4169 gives 4156.79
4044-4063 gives 4060.30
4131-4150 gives 4143.41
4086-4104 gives 4103.53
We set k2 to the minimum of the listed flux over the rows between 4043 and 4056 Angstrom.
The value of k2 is 8.415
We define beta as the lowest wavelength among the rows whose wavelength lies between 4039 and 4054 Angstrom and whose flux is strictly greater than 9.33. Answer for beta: 4039.78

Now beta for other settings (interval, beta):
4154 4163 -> 4160.62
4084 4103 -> 4088.44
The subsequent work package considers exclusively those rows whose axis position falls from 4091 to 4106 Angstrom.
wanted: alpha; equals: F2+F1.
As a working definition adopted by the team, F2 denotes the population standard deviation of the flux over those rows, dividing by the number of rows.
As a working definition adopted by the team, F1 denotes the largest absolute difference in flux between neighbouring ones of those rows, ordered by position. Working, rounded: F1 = 1.5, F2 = 0.83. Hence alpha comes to 2.4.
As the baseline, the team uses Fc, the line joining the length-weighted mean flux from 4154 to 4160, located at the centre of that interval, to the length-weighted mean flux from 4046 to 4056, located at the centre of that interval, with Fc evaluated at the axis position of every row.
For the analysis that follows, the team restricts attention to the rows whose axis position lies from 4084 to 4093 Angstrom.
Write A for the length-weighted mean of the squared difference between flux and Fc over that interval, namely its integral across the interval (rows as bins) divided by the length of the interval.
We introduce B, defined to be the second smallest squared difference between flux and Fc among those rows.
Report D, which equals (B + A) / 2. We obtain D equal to 0.31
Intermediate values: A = 0.56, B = 0.06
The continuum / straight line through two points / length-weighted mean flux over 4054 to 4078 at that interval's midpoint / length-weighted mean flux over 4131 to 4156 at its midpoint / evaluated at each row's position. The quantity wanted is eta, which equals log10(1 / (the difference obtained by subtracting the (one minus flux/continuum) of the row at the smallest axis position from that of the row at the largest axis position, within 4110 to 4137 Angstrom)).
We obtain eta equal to 3.66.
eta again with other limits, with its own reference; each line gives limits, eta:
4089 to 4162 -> 1.25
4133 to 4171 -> 1.39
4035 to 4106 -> 0.93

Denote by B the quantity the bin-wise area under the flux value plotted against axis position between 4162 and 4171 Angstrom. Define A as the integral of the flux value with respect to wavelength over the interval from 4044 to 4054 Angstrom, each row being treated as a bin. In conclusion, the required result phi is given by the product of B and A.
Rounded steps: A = 93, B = 85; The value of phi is 7918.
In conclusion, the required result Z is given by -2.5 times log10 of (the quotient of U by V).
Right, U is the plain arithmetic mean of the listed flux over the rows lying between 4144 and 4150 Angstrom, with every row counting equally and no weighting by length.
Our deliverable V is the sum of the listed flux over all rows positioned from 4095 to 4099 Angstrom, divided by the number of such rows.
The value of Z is -0.08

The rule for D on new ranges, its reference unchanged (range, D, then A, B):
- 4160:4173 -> 0.80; 1.26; 0.34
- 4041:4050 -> 0.13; 0.25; 0.01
